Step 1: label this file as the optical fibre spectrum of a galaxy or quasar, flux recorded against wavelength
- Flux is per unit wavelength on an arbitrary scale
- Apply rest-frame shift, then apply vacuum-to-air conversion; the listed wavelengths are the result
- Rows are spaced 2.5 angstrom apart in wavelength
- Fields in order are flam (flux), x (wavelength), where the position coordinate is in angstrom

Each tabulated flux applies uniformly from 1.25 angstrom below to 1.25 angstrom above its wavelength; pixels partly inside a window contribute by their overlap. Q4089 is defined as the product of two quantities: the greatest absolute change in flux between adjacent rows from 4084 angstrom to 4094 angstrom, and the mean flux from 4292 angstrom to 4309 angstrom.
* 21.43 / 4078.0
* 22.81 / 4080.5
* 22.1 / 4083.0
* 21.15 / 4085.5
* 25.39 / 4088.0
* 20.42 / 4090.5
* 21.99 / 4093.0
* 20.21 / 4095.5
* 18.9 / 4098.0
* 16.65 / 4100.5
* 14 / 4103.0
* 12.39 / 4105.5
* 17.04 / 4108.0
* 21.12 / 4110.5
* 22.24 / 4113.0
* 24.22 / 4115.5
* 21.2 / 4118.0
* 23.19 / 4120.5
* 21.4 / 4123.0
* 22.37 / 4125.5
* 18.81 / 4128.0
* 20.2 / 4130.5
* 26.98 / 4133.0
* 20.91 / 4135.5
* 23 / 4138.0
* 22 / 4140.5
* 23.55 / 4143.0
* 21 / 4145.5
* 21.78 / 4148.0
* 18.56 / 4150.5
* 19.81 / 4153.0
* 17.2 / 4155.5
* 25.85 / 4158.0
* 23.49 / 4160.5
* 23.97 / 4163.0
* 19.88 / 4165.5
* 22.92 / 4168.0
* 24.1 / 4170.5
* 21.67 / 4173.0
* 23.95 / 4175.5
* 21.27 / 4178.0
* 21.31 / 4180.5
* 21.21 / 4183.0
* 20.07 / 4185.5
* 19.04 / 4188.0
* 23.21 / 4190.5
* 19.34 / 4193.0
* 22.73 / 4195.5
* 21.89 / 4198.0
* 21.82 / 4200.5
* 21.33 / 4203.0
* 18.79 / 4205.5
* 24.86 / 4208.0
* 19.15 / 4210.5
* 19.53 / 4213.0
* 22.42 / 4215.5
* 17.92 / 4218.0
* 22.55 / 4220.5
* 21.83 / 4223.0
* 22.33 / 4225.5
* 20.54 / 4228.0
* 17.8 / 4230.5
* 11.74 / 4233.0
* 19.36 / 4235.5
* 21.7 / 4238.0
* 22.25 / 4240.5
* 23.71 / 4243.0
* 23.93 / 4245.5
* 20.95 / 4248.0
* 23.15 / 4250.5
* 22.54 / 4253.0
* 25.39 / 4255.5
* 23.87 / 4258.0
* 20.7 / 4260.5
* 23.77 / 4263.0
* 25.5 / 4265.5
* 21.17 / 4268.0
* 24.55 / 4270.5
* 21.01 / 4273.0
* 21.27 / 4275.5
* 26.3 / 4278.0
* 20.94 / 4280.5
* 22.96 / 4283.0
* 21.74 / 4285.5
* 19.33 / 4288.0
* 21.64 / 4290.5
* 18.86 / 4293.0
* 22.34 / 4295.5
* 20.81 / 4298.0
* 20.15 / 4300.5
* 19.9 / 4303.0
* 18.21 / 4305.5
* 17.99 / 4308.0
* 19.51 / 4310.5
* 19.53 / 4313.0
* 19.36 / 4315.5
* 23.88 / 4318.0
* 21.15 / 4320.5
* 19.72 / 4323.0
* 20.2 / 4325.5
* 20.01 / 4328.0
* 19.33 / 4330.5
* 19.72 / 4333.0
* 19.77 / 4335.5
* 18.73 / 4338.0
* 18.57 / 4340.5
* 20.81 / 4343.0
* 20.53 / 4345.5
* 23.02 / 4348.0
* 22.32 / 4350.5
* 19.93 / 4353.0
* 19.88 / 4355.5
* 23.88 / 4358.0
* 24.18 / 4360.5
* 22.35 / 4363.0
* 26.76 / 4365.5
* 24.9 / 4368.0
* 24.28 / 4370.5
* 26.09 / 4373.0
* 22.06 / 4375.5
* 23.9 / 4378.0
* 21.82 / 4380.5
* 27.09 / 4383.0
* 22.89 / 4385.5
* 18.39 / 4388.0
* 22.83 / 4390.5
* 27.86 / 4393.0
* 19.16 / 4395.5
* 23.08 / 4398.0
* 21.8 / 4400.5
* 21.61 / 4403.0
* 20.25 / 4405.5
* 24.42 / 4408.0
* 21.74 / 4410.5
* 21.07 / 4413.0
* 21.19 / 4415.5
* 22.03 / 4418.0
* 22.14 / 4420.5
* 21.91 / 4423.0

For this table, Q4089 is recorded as 98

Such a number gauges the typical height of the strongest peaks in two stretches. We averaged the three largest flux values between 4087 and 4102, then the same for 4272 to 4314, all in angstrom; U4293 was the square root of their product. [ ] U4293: 23.2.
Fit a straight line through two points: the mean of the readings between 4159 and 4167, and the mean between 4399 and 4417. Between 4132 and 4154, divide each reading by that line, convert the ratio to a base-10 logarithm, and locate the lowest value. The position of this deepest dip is 4150.5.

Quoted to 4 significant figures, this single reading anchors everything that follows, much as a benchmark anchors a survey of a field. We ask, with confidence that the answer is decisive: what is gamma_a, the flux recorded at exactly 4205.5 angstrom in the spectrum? 18.79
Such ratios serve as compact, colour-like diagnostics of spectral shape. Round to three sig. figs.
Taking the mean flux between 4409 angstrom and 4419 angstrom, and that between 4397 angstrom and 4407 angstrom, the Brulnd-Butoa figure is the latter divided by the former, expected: 1.01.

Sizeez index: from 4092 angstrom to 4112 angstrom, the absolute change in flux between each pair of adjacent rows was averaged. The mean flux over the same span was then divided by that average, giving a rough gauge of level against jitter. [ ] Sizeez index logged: 6.8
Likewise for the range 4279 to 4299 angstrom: 9.4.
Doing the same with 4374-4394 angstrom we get 6.0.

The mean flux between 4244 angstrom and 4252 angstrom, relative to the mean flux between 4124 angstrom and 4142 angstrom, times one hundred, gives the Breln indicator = 103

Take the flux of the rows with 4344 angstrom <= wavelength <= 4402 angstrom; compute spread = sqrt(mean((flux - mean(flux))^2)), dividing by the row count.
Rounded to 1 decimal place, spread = 2.5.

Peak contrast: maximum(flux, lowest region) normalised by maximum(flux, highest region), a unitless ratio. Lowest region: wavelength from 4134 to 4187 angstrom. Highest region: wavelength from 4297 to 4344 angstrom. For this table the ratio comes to 1.08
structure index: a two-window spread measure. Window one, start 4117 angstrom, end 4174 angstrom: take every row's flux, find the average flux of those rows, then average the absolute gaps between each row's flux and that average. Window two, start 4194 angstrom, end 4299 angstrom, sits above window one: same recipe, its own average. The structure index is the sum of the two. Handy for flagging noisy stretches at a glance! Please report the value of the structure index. 3.6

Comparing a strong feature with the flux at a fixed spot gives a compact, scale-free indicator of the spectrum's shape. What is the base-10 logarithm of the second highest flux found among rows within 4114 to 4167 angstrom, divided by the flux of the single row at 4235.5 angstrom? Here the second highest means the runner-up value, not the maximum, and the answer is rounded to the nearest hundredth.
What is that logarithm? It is 0.13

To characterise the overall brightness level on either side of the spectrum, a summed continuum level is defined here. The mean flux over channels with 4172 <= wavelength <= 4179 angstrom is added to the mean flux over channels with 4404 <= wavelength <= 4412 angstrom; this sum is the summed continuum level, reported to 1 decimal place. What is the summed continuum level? 44.4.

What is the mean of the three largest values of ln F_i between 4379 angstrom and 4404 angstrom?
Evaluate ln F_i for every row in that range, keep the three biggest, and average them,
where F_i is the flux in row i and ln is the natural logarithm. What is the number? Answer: 3.26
